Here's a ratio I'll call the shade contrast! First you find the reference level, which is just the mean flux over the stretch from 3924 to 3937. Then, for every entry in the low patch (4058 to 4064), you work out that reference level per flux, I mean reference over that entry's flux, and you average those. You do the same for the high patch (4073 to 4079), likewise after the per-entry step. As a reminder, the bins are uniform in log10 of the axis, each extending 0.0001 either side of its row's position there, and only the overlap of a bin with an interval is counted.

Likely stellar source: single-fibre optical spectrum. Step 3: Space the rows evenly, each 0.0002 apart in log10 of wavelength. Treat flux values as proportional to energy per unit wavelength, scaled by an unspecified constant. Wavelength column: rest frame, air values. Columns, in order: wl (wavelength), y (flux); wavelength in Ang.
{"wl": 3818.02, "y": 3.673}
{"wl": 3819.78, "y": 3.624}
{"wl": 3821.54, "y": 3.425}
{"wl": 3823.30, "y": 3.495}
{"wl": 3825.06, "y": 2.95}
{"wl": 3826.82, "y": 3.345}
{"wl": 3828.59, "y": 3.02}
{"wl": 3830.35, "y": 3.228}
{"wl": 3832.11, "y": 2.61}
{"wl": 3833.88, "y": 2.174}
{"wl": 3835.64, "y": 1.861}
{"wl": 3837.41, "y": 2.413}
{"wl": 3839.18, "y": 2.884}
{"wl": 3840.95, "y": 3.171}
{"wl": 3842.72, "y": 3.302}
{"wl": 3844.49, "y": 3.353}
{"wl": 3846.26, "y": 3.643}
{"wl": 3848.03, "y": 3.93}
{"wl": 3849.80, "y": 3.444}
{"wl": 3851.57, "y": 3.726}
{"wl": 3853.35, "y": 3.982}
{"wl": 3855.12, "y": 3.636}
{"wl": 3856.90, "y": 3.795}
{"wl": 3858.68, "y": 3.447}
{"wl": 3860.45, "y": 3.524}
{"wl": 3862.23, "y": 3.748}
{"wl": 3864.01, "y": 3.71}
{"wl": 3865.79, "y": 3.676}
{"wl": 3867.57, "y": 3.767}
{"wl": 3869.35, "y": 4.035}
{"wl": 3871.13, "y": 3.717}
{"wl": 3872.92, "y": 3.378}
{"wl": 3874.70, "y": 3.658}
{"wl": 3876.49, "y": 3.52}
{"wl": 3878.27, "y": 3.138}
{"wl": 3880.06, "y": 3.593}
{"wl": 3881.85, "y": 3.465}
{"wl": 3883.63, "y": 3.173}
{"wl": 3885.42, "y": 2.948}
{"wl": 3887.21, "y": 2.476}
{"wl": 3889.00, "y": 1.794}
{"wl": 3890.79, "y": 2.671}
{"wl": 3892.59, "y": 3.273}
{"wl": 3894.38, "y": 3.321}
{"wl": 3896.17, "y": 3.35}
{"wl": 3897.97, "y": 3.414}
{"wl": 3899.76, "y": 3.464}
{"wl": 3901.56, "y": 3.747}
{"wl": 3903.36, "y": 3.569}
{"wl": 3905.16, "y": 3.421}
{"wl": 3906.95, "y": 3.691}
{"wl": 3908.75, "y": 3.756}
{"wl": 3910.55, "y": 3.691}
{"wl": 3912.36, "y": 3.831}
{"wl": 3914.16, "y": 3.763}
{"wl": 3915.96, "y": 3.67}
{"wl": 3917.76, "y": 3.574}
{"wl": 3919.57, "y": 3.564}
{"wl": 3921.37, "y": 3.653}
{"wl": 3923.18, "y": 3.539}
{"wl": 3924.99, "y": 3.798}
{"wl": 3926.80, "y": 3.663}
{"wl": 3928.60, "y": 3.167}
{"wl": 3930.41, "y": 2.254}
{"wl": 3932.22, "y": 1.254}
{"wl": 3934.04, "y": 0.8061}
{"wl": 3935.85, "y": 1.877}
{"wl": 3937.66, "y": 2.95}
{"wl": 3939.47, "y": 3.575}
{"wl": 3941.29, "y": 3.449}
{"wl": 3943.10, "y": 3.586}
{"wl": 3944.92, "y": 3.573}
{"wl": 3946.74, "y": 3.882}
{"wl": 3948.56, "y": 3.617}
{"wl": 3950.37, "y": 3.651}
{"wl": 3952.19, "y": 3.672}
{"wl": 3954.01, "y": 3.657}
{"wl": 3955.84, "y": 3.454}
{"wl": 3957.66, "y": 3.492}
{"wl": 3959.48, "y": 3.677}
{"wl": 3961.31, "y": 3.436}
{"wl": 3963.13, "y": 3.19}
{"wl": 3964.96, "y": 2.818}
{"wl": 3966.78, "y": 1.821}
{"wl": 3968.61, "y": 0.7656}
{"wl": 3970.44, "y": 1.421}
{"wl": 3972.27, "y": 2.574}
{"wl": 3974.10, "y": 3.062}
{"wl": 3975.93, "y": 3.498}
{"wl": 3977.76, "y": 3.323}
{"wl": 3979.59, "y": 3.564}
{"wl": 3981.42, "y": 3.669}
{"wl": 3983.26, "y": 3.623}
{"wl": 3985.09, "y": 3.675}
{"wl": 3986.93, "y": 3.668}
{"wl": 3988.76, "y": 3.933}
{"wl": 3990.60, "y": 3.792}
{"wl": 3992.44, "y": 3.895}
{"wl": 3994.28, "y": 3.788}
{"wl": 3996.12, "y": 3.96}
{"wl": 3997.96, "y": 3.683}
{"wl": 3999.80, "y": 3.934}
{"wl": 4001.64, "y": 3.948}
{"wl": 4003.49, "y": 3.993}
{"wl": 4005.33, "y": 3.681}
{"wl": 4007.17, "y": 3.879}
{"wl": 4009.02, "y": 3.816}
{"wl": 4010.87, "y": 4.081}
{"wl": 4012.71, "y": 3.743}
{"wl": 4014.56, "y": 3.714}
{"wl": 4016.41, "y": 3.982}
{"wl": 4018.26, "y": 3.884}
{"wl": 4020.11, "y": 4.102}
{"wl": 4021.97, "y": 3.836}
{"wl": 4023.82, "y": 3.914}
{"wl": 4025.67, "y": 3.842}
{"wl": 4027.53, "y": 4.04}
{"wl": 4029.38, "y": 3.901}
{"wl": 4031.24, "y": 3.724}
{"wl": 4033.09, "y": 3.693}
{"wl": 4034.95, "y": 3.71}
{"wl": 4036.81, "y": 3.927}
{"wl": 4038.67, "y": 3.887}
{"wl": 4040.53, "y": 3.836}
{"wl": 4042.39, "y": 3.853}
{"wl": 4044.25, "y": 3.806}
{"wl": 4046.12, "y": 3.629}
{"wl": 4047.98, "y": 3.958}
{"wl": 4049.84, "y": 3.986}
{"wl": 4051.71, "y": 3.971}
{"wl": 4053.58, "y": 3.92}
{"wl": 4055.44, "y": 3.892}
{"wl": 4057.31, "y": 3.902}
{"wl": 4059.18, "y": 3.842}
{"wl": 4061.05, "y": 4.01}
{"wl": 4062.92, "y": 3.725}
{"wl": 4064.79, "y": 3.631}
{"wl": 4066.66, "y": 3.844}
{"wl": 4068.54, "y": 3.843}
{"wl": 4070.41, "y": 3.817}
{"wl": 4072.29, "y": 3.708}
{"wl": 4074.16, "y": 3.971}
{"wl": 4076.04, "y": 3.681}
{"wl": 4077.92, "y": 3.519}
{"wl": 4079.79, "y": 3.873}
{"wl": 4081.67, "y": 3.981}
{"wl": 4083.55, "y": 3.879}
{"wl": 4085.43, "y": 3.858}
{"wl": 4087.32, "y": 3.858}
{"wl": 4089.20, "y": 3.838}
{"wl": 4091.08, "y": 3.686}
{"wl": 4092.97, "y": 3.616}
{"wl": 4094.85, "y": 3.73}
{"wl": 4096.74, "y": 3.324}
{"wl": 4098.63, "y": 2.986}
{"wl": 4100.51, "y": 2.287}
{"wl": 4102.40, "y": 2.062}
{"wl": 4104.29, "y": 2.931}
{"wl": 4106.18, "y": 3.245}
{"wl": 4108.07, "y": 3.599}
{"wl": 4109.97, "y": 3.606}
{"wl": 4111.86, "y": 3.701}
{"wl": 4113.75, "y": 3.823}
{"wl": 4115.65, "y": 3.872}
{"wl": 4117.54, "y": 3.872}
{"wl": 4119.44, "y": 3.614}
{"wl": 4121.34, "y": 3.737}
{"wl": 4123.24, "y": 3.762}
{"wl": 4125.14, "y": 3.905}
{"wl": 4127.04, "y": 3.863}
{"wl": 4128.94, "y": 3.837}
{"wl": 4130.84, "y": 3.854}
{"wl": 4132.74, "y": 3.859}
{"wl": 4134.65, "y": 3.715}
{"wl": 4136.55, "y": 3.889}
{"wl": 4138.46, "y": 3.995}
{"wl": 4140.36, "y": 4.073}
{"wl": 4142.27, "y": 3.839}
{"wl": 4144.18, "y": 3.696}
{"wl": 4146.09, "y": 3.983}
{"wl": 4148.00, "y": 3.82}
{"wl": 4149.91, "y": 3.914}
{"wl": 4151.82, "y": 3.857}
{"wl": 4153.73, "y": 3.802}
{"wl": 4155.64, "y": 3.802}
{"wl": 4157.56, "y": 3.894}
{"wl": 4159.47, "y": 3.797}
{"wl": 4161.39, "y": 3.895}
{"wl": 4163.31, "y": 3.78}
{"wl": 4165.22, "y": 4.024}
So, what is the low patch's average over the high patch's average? 0.96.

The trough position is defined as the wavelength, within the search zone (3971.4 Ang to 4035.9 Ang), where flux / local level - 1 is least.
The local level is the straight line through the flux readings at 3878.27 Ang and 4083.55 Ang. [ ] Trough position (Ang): 3972.27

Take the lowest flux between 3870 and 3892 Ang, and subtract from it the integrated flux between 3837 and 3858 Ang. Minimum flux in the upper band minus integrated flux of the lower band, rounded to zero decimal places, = -71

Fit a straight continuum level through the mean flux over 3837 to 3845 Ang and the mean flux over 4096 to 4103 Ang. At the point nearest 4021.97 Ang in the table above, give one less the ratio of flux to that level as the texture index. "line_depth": -0.38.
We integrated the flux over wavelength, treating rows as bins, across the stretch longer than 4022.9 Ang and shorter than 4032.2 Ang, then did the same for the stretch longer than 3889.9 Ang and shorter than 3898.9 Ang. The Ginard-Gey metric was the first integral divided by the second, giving 1.25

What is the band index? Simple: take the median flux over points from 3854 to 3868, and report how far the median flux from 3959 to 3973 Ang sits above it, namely -1.0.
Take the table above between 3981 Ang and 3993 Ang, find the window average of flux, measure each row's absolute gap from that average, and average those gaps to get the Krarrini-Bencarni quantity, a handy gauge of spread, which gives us 0.11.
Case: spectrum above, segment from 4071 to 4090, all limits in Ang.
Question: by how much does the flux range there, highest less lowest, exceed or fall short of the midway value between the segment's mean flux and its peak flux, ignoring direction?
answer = 3.4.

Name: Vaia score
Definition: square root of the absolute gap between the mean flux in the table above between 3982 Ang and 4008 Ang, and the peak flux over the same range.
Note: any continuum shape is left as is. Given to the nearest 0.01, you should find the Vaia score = 0.42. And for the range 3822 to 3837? 0.81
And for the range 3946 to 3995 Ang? 0.81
